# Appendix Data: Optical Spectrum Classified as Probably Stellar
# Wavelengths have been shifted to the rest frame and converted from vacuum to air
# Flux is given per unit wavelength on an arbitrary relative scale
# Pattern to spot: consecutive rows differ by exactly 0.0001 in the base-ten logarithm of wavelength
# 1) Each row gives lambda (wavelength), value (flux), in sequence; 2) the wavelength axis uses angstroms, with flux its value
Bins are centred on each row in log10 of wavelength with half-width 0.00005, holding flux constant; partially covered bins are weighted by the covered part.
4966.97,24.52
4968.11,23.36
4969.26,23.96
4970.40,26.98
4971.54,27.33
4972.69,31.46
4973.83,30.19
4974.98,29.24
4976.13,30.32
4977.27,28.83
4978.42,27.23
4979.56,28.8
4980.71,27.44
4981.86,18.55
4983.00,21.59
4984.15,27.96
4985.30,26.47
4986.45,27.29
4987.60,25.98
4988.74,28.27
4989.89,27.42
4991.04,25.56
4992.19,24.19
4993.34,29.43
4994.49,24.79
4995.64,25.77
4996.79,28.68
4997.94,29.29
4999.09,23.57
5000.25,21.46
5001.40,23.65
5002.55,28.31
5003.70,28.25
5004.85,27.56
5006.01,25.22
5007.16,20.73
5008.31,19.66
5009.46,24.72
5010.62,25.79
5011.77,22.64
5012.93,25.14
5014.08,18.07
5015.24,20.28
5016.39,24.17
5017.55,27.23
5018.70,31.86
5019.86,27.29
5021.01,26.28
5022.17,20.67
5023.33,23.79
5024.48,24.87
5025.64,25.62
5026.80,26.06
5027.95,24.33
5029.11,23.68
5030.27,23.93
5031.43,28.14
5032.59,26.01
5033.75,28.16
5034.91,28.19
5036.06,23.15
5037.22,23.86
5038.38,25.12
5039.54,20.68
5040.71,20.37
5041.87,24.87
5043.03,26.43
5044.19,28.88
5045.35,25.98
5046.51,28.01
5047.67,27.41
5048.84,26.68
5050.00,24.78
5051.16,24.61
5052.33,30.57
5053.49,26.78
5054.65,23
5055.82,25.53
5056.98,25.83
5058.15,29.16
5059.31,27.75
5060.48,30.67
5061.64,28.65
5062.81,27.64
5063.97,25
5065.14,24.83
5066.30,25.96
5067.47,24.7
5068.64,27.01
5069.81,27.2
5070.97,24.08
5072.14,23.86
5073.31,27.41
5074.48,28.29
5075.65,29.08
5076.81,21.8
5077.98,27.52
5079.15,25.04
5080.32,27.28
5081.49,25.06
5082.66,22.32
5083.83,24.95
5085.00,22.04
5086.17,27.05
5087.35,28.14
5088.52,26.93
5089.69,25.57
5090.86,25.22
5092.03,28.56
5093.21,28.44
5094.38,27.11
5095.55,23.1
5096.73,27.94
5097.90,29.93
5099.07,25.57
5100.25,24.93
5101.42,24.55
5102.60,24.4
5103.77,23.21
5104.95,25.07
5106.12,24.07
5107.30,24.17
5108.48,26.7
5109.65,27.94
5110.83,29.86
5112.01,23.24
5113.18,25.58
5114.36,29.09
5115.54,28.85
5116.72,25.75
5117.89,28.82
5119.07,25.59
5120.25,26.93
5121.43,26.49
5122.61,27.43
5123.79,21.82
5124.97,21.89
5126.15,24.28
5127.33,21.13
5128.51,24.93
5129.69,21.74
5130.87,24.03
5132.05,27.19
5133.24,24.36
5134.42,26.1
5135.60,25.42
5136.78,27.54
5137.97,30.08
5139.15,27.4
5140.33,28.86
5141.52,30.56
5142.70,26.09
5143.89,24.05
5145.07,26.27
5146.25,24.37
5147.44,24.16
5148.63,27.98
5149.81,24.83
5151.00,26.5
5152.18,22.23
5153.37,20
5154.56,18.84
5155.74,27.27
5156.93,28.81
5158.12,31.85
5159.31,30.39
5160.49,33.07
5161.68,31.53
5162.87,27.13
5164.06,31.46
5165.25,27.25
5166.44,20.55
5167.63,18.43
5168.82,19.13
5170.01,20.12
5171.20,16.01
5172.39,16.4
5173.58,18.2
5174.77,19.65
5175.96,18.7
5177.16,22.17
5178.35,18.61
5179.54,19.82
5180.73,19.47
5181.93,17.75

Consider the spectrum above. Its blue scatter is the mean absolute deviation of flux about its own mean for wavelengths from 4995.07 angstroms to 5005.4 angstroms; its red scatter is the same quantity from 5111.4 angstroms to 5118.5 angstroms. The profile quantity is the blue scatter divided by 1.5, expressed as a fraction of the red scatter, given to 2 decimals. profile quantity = 0.78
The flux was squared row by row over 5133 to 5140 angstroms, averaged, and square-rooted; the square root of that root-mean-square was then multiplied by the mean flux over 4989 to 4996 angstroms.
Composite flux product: 136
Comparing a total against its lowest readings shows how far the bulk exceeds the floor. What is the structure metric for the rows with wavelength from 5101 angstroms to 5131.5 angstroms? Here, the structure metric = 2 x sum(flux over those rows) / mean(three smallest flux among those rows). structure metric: 61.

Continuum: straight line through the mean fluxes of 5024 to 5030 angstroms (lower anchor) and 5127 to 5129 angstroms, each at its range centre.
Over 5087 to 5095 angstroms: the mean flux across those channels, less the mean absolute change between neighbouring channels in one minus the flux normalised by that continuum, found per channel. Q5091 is 27.1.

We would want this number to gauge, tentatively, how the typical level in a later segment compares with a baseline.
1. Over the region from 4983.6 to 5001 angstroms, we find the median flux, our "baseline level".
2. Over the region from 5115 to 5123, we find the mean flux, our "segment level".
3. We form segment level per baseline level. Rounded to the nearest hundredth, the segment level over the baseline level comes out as 1.02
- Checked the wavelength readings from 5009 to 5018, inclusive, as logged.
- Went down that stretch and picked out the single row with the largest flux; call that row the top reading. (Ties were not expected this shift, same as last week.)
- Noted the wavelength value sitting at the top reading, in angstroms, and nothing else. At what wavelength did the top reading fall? 5017.55 angstroms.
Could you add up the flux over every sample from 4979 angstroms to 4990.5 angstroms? 260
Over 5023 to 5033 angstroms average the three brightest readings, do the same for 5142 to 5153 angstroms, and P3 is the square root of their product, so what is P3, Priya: 26.8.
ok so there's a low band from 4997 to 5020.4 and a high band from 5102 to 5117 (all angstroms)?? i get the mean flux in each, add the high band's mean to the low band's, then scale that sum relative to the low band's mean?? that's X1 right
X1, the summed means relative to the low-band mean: 2.05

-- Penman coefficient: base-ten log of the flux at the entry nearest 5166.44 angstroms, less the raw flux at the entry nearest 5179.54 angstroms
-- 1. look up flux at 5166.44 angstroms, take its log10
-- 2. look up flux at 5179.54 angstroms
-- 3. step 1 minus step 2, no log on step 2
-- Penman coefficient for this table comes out -19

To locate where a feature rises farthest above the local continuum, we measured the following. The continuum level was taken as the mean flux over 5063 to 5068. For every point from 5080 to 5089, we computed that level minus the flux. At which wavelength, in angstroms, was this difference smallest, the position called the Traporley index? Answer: 5087.35 angstroms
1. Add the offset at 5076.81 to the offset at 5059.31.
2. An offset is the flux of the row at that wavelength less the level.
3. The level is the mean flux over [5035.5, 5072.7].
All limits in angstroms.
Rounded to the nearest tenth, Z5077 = -2.3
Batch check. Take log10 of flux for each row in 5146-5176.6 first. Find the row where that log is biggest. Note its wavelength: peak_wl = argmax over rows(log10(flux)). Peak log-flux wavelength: 5160.49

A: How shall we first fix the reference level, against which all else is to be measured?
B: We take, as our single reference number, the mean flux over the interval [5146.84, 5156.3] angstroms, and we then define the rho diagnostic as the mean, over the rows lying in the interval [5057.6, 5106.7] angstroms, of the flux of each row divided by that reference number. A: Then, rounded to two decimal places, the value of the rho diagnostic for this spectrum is 1.09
